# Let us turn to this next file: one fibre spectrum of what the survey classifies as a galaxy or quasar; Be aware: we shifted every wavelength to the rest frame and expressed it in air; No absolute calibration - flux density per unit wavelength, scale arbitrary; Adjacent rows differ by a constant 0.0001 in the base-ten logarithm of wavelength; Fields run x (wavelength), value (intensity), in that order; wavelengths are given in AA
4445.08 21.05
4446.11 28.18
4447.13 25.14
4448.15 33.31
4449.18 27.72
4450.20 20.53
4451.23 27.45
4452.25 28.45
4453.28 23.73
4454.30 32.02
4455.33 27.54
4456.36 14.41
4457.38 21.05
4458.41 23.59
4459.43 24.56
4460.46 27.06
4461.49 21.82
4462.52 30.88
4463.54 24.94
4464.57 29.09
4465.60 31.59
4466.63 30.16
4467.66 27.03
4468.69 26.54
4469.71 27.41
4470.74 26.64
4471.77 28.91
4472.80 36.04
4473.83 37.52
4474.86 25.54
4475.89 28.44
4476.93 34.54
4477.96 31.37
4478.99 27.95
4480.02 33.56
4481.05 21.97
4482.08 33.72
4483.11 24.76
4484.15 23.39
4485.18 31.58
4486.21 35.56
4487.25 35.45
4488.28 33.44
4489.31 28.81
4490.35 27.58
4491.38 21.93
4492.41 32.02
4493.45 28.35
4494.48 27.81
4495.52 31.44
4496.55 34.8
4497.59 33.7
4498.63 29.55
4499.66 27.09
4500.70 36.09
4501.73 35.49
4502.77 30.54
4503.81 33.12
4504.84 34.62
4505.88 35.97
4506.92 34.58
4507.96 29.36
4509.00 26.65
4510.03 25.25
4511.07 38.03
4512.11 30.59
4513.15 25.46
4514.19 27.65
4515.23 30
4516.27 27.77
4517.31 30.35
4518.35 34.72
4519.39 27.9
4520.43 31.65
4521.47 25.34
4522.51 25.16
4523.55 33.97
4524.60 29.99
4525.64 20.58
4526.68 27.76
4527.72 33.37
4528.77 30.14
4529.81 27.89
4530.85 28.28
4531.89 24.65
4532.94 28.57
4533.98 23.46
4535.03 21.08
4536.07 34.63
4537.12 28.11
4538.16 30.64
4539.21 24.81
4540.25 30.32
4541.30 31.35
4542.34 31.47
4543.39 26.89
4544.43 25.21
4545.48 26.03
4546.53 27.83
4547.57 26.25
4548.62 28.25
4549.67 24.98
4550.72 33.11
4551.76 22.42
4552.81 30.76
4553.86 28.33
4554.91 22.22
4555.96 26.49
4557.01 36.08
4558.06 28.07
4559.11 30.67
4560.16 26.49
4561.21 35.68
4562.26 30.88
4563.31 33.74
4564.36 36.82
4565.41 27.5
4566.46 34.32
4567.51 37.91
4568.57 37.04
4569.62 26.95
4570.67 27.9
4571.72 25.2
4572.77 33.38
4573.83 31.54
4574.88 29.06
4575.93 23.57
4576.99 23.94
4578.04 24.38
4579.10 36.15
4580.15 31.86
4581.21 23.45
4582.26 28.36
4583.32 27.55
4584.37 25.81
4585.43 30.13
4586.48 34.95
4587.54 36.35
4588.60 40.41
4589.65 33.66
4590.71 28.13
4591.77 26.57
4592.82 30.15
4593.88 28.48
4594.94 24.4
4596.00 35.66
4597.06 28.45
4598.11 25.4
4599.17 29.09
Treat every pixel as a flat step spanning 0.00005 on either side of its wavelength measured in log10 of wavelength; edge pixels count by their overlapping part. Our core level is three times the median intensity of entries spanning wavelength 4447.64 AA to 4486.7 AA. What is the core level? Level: 83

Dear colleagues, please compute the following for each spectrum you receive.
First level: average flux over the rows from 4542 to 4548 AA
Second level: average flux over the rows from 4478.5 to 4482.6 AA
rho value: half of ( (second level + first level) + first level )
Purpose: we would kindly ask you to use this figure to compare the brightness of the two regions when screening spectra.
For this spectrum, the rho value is 41.9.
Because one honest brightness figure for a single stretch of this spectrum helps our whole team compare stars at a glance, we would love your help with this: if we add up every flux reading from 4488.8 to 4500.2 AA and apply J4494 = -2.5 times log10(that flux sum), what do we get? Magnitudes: -6.27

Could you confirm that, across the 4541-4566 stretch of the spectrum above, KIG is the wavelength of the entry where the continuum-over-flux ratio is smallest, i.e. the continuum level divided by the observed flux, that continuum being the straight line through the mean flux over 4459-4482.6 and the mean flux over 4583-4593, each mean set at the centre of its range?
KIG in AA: 4564.36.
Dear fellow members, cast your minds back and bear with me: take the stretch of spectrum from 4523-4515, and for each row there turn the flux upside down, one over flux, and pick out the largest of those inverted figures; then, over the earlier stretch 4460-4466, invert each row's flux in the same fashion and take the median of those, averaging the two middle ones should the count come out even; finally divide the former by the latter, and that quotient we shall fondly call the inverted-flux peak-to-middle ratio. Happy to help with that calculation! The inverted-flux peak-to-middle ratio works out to 1.11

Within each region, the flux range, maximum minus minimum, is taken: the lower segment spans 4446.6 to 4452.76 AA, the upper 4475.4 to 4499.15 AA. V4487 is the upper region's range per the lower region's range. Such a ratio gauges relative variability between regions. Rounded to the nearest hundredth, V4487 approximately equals 1.07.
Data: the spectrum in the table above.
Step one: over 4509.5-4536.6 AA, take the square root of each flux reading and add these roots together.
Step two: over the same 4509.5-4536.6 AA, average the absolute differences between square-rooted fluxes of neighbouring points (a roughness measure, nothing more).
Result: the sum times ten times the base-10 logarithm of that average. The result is -455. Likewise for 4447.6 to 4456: -116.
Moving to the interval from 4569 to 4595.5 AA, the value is -611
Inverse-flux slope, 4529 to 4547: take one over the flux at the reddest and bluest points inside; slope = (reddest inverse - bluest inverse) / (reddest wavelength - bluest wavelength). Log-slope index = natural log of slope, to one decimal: -12.3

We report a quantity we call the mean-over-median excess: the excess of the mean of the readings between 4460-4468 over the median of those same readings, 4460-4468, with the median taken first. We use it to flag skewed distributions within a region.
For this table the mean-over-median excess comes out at -0.25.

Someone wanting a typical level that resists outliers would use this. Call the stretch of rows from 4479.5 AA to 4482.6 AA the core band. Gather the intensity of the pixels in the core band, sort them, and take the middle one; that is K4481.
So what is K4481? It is 33.6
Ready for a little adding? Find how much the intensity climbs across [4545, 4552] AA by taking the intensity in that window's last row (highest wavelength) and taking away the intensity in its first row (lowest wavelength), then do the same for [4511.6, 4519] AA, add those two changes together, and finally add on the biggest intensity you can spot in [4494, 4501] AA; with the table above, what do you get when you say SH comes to 36.6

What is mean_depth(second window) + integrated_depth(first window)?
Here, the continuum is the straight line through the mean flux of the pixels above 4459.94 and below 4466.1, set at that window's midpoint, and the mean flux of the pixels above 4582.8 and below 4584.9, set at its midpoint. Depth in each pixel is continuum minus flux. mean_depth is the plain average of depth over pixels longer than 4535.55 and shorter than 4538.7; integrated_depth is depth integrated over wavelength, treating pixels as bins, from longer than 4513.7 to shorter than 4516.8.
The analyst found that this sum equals -8.1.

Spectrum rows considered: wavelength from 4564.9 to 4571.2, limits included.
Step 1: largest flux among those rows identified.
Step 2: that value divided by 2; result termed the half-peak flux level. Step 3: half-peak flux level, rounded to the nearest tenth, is 19.0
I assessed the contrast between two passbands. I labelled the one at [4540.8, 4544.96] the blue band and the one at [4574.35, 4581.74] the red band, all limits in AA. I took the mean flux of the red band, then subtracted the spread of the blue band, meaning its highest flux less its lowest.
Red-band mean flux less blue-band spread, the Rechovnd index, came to 21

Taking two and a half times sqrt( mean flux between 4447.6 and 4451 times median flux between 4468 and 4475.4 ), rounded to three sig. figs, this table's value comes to 68.2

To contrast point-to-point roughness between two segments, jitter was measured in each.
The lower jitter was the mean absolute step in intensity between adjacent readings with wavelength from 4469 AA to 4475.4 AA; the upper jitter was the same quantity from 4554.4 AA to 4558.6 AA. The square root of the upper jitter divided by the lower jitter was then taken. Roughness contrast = 1.2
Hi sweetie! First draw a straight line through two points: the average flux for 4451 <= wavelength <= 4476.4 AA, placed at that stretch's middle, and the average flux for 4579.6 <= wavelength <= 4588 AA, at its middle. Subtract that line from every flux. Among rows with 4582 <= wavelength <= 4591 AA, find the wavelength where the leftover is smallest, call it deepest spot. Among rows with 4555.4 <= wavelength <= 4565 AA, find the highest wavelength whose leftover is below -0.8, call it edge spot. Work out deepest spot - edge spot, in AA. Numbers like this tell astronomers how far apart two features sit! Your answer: 24.2 AA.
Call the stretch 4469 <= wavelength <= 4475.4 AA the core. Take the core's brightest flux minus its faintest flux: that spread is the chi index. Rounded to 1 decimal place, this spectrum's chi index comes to 12.0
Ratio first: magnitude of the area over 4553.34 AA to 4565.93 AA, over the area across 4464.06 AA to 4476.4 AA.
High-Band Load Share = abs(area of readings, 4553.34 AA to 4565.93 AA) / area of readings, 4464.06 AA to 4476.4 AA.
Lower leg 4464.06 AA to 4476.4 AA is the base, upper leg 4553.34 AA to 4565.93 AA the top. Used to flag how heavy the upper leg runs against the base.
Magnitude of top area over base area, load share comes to 1.04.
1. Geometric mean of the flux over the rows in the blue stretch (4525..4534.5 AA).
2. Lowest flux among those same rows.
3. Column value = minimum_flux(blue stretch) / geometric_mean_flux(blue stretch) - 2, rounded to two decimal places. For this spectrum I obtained -1.24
